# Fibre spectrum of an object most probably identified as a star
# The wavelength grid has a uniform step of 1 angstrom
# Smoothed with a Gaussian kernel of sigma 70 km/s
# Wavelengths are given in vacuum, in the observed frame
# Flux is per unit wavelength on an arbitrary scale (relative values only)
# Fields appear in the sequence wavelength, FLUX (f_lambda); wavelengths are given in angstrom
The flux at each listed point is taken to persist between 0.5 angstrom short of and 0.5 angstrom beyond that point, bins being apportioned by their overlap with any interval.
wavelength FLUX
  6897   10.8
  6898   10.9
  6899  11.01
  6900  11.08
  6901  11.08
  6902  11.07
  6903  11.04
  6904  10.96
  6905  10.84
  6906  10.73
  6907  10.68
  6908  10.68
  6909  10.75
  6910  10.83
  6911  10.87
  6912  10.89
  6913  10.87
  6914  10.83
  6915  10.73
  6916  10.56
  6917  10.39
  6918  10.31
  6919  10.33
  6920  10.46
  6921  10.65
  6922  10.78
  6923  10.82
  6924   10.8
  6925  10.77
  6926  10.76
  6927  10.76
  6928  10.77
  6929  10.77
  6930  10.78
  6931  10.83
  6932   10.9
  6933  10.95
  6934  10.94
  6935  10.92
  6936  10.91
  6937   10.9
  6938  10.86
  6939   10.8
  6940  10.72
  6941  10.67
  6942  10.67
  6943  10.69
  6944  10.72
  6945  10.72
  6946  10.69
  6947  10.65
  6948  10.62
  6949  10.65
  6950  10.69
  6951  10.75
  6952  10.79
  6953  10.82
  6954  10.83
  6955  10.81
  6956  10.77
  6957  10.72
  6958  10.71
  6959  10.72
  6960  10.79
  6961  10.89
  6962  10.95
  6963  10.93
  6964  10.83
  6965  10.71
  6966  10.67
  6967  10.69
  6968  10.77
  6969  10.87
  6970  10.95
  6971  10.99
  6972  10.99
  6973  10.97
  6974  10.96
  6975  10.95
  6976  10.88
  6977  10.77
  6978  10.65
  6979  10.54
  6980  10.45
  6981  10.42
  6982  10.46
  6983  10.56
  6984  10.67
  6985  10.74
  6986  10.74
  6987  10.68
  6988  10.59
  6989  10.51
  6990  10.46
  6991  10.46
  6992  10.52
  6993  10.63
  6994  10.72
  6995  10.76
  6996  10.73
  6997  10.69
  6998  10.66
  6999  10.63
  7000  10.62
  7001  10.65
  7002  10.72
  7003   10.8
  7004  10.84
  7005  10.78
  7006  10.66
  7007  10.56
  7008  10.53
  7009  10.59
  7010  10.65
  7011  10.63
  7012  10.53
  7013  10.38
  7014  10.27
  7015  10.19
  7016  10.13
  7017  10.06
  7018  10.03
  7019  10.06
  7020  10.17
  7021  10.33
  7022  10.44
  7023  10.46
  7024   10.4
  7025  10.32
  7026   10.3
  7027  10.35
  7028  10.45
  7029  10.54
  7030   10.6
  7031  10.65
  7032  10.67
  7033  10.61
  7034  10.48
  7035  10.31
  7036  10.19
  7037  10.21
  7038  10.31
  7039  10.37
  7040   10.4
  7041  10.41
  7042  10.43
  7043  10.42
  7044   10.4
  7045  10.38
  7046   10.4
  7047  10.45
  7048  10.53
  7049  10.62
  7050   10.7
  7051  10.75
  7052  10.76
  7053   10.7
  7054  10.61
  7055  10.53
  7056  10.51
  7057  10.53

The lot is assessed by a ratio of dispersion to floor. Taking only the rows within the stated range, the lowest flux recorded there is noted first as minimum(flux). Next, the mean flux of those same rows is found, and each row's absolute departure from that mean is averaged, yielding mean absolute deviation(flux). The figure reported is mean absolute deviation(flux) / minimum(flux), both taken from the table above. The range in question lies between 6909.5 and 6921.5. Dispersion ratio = 0.0189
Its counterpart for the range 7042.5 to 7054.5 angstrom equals 0.0125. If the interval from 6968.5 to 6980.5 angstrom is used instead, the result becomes 0.0146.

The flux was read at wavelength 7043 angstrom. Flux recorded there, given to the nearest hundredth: 10.42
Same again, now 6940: 10.72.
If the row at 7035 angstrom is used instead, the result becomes 10.31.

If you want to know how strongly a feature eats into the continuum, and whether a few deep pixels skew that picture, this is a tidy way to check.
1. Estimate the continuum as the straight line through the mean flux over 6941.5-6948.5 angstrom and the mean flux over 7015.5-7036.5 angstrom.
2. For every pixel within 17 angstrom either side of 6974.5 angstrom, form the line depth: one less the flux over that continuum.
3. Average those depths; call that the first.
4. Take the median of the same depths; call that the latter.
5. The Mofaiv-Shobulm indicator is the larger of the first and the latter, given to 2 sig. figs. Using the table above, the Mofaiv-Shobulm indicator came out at -0.016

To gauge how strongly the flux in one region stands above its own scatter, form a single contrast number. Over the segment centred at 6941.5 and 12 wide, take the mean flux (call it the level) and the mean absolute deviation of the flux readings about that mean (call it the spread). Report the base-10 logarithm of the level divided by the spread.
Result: 2.14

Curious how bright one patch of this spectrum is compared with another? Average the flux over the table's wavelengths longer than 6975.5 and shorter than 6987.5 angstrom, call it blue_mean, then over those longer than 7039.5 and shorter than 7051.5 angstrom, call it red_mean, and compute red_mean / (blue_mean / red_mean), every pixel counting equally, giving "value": 10.4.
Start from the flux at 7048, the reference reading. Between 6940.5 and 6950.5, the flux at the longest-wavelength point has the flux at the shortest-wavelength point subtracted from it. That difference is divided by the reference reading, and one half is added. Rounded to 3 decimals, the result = 0.502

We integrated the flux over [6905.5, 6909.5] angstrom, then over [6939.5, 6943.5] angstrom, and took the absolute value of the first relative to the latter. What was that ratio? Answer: 1.00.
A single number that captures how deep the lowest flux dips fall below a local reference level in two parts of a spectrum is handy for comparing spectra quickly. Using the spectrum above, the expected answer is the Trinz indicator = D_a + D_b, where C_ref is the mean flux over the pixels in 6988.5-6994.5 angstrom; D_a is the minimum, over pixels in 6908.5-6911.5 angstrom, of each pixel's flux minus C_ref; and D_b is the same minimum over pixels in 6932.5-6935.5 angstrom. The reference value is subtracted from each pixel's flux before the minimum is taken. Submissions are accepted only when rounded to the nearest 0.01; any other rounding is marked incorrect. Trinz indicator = 0.57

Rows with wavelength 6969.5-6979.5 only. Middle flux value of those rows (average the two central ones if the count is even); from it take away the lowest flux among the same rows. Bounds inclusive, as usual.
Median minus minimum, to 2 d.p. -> 0.41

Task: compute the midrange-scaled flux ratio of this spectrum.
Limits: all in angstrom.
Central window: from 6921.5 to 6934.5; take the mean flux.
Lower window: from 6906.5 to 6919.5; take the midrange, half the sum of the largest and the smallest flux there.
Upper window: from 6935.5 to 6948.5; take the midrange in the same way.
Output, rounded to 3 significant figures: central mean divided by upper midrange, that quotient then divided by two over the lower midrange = 5.33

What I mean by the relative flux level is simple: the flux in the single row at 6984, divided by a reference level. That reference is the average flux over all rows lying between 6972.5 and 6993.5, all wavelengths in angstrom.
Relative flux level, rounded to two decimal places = 1.00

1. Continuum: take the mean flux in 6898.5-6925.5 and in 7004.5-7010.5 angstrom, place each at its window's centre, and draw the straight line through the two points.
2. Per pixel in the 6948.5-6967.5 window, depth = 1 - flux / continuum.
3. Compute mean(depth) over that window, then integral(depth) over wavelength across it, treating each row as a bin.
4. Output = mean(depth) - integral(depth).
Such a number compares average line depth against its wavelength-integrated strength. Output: 0.122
